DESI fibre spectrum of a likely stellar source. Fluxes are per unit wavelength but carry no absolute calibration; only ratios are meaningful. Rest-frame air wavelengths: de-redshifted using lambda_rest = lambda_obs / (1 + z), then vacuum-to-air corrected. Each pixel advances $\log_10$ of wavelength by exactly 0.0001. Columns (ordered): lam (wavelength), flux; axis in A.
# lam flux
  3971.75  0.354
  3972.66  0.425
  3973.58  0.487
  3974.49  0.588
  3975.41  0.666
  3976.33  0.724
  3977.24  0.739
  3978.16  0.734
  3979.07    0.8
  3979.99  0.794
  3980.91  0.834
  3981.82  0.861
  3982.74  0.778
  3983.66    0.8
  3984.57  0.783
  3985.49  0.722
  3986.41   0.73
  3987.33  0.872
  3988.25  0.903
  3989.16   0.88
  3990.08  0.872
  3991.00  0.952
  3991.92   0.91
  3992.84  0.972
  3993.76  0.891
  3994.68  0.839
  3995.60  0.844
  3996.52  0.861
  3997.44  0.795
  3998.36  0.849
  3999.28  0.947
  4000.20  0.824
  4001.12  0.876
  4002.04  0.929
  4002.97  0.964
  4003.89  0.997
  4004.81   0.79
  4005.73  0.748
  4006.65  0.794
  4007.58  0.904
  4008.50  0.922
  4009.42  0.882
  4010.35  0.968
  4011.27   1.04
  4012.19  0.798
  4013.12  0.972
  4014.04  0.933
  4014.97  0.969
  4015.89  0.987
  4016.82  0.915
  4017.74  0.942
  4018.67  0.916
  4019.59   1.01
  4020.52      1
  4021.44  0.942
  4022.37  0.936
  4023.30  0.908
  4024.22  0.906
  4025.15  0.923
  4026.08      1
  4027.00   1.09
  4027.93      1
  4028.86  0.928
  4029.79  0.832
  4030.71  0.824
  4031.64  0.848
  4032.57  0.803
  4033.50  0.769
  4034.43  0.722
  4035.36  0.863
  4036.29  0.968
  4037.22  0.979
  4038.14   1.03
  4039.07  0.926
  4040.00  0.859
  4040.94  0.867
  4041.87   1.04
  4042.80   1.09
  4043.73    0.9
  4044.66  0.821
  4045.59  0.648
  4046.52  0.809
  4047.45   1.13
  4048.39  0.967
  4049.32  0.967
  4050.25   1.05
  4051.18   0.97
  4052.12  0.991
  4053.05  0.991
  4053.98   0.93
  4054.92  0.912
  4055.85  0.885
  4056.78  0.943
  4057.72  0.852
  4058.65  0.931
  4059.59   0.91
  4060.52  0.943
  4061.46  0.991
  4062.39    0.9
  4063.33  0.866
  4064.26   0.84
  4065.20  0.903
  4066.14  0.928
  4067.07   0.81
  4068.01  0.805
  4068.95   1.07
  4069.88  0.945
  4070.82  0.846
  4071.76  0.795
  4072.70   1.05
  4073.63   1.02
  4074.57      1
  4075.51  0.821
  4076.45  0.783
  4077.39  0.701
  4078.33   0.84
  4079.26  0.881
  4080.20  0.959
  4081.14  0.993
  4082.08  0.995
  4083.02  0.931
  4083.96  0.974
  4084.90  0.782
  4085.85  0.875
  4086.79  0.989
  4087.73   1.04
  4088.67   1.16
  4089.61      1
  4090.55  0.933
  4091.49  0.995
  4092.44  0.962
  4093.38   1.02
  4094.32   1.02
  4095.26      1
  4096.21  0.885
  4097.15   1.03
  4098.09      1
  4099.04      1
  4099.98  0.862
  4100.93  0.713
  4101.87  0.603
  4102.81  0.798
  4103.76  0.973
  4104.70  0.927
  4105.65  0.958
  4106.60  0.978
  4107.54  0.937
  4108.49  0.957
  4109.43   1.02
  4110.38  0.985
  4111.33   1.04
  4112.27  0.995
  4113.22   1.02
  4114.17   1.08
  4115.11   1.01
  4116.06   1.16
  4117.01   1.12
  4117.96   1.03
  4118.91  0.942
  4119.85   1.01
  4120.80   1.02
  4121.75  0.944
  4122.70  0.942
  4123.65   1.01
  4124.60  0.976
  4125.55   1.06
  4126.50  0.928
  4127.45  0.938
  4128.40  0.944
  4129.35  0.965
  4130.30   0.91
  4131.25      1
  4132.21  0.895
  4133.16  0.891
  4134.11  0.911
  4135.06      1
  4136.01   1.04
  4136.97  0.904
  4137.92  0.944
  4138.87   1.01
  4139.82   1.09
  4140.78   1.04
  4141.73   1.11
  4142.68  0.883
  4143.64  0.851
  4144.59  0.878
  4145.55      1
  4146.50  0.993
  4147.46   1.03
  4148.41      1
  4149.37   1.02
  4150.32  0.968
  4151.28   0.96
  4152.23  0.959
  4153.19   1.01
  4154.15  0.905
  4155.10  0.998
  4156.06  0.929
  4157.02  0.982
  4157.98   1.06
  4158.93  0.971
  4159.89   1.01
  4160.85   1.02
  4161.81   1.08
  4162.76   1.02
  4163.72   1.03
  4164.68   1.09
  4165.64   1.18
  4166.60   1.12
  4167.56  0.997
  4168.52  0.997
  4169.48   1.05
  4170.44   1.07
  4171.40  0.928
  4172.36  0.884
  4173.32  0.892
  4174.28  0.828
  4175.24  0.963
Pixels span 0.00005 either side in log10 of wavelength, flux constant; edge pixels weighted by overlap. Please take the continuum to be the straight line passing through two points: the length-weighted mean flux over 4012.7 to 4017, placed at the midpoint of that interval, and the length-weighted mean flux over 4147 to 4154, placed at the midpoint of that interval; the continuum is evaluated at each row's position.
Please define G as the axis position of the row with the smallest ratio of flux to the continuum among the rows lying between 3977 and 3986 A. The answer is 3985.49 A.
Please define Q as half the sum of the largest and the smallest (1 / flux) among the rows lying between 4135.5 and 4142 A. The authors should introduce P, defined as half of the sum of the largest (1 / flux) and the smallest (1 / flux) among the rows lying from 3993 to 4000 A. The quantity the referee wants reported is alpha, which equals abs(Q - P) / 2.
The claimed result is 0.08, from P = 1.16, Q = 1.00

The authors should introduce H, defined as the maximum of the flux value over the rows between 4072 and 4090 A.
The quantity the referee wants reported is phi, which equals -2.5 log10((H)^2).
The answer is -0.32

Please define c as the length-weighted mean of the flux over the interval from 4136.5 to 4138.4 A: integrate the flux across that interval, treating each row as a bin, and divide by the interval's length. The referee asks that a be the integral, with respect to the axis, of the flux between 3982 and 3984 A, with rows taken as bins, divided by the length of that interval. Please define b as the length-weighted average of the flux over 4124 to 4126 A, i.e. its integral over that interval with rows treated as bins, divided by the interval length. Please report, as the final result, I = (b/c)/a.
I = 1.38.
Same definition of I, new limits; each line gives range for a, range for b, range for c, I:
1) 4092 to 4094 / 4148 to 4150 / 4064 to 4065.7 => 1.16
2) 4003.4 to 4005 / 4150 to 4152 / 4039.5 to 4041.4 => 1.23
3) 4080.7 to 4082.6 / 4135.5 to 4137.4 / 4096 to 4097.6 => 1.01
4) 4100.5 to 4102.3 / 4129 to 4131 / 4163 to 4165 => 1.36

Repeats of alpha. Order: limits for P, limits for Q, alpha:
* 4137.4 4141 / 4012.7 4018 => 0.03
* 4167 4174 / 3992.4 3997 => 0.04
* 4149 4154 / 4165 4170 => 0.04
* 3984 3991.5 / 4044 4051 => 0.00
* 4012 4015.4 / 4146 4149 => 0.08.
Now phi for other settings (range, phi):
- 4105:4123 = -0.32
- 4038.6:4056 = -0.27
